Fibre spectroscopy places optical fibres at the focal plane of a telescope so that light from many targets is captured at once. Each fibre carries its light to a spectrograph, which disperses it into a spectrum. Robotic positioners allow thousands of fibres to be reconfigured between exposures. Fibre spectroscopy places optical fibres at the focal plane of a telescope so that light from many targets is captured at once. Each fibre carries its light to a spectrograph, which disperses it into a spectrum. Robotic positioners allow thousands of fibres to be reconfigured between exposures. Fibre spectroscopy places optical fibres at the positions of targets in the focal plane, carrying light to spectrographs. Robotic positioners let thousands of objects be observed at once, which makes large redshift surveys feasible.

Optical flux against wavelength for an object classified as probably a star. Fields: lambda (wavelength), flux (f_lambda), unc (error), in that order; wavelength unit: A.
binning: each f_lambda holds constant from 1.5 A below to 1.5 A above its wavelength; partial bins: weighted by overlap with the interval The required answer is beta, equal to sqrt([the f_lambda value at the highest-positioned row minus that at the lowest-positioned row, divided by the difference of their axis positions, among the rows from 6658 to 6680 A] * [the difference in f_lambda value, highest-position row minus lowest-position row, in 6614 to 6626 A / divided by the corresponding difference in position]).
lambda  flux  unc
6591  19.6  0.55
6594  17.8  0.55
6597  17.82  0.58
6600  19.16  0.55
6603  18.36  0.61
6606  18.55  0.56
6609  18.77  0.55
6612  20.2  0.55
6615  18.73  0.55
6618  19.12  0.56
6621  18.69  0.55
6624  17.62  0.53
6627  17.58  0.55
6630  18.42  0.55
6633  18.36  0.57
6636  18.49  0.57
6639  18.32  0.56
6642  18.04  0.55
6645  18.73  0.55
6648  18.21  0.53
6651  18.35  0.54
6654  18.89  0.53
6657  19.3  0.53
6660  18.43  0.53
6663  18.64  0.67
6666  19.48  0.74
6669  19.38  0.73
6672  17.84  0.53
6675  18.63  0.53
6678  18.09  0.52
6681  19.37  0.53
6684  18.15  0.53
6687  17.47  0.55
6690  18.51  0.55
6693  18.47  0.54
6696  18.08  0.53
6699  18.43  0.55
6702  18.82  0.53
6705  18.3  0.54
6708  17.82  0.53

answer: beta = 0.05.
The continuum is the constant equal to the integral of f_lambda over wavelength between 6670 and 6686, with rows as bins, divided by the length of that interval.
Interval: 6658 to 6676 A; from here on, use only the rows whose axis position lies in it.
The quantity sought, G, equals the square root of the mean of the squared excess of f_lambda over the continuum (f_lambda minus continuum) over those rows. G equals 0.64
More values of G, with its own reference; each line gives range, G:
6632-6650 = 0.22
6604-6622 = 0.82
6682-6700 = 0.43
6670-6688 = 0.63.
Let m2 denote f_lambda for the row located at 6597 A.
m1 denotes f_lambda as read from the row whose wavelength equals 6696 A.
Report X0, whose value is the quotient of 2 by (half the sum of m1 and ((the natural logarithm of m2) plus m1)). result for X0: 0.102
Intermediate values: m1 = 18.08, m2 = 17.82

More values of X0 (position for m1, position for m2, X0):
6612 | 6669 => 0.092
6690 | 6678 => 0.100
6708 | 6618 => 0.104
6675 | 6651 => 0.100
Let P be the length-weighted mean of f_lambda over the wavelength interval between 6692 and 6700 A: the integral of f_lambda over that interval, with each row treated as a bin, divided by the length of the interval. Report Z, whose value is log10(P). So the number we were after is 1.26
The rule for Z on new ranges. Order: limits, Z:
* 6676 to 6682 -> 1.27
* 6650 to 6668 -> 1.28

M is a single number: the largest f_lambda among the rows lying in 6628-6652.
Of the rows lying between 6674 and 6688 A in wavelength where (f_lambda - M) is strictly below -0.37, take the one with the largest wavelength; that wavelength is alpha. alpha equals 6687 A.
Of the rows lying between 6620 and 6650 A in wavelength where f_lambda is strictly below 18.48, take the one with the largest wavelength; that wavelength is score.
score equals 6648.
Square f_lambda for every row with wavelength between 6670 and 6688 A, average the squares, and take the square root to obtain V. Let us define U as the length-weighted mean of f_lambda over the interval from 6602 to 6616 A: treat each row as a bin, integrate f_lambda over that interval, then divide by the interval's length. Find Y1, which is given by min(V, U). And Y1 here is 18.27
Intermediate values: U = 18.9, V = 18.3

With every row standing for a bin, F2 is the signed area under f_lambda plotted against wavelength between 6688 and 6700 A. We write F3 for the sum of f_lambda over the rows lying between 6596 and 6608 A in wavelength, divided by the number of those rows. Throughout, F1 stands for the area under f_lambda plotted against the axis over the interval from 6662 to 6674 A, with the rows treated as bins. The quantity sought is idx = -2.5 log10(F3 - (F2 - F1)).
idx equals -3.47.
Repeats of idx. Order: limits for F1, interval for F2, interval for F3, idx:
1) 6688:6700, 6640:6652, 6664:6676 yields -3.19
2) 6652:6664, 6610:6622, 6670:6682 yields -2.85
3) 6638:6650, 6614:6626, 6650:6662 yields -3.06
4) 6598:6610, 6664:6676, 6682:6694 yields -3.02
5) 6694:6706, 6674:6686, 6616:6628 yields -3.08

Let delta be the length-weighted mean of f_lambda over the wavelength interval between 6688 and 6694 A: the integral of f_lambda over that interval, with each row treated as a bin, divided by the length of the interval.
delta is 18.4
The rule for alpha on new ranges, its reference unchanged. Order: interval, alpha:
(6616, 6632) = 6627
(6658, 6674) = 6672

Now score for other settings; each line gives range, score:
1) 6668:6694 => 6693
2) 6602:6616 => 6603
